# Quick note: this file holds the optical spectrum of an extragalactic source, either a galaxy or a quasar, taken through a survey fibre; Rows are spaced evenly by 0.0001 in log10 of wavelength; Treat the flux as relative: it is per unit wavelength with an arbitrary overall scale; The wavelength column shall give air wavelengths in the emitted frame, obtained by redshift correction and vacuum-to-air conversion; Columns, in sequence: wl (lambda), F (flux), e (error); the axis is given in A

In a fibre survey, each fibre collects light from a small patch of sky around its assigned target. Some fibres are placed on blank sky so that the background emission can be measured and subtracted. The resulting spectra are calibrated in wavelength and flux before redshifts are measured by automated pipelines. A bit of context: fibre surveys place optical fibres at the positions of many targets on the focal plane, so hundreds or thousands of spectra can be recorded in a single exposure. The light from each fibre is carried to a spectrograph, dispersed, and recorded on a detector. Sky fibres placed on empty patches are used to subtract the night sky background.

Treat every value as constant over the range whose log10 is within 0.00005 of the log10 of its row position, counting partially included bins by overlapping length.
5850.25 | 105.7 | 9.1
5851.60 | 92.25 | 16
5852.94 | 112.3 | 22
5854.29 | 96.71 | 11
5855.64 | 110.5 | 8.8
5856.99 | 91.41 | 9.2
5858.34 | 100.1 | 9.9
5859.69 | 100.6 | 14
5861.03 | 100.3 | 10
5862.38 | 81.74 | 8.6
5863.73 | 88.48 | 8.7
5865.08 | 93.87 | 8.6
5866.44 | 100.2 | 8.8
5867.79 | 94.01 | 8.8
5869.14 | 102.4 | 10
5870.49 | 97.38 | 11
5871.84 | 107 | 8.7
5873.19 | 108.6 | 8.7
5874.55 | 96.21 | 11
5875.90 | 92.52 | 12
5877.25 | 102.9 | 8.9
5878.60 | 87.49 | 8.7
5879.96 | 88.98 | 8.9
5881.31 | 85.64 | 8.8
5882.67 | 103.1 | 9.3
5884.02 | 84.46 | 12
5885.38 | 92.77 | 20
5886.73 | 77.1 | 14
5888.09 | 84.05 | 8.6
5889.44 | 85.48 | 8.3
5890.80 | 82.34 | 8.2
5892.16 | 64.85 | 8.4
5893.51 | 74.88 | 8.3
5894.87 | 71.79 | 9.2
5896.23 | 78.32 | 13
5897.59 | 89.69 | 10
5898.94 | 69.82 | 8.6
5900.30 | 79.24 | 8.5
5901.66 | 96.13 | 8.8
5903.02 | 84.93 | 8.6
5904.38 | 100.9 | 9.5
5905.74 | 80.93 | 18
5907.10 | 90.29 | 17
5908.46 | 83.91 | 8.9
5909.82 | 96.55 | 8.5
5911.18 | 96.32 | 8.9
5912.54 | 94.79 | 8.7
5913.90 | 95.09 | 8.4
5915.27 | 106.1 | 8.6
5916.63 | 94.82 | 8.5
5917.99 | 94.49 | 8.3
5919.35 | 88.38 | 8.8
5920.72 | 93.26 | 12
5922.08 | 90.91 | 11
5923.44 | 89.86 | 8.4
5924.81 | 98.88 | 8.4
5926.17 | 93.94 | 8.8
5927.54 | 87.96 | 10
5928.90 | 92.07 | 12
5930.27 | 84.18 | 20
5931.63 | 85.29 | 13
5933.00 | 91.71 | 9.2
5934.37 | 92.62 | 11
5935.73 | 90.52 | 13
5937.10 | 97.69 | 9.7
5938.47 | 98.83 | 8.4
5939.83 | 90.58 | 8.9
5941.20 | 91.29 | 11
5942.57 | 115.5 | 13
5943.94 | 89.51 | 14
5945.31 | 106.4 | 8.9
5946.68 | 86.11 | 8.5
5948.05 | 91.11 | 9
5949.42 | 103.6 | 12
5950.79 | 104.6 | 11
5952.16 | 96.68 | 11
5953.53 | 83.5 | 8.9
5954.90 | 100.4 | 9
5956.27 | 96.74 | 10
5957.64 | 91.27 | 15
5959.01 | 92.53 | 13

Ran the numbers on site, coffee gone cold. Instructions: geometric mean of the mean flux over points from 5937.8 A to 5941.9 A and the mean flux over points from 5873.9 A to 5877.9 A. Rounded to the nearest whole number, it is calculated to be 95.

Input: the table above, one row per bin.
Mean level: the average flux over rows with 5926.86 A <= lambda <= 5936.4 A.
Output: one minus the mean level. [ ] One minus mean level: -88.2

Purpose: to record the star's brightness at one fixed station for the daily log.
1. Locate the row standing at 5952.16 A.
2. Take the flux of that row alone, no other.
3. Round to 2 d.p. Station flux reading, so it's 96.68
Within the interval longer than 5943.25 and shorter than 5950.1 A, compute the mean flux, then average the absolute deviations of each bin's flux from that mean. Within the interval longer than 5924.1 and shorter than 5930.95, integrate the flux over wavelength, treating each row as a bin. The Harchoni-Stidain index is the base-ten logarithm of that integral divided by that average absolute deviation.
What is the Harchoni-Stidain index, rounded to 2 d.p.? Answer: 1.91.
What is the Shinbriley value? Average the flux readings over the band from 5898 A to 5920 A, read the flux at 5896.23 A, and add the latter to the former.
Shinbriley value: 169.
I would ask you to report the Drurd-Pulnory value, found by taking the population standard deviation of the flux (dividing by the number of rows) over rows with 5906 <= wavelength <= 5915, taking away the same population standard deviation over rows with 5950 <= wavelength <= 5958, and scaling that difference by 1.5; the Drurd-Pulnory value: -3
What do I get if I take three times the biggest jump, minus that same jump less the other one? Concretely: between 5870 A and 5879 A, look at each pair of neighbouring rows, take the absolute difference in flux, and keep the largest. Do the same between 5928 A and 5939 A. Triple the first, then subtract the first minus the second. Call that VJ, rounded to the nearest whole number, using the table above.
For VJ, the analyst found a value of 39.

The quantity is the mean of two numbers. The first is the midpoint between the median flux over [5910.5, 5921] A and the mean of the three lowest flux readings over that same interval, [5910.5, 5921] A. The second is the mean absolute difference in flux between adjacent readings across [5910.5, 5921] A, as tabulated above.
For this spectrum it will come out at 49.2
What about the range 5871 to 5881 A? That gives 50.2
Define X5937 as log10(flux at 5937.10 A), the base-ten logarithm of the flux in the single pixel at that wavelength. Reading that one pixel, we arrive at 1.99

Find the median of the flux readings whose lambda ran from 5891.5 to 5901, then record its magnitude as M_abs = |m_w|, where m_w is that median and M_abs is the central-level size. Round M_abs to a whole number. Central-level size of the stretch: 75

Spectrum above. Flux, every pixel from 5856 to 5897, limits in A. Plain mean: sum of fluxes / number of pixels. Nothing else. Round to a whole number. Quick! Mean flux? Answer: 91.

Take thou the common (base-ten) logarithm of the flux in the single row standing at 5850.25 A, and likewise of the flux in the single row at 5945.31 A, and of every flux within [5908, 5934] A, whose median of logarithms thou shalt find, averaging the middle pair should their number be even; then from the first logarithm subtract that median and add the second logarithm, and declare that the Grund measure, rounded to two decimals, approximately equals 2.08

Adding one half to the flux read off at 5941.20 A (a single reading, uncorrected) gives 92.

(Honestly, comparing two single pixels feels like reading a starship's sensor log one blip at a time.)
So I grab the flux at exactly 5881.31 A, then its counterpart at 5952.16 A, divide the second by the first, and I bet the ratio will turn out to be 1.13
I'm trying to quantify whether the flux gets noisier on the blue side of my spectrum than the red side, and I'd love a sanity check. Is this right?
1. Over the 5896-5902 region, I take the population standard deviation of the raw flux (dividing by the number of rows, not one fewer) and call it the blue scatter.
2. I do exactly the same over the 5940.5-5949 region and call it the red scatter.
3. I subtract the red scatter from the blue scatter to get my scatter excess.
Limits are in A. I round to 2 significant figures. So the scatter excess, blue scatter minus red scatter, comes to -1.3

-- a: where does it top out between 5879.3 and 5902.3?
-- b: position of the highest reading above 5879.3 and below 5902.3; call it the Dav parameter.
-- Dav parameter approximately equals 5882.67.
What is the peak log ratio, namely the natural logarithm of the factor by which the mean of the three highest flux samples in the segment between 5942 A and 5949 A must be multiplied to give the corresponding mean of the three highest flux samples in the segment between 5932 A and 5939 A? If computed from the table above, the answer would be -0.079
